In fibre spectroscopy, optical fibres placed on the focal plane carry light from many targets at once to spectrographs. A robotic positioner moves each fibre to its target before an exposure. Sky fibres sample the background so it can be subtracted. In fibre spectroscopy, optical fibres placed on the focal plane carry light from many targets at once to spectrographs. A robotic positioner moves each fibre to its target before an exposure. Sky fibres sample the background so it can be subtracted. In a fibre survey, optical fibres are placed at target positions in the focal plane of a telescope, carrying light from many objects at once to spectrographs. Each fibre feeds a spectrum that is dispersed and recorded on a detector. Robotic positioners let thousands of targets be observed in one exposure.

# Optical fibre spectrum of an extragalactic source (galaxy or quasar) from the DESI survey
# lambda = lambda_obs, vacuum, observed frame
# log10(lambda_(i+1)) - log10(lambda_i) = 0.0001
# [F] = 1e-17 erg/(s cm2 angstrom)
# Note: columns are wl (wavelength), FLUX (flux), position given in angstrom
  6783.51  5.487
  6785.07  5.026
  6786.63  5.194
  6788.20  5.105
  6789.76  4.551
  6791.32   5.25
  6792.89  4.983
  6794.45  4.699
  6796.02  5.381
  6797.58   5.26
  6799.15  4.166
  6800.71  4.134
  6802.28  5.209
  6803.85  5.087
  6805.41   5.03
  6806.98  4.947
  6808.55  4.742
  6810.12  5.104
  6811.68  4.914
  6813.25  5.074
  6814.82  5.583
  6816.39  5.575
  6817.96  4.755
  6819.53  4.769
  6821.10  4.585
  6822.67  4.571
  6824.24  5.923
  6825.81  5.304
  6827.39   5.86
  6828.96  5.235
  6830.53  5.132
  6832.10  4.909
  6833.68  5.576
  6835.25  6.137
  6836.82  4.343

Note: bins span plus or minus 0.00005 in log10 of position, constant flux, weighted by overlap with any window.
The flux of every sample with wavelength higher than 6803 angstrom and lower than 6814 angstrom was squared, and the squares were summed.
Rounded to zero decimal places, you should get 174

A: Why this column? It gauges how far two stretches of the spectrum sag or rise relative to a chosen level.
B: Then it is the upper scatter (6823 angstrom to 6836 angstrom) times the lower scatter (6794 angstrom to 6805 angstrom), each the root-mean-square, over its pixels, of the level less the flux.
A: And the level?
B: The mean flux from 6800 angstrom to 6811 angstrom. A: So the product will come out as 0.36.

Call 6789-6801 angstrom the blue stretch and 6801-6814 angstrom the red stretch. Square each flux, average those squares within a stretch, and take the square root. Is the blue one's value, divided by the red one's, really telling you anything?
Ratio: 0.962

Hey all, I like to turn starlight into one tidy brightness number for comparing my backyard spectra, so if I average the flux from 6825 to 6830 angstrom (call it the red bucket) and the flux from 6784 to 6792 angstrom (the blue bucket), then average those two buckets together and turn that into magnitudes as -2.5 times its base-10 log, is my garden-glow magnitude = -1.800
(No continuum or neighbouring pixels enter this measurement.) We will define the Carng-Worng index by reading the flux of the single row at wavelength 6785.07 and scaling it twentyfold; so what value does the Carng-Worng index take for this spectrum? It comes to 101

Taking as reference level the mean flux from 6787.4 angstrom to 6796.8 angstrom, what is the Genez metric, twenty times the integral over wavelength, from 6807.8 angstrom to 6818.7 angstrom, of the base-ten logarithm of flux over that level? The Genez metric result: 2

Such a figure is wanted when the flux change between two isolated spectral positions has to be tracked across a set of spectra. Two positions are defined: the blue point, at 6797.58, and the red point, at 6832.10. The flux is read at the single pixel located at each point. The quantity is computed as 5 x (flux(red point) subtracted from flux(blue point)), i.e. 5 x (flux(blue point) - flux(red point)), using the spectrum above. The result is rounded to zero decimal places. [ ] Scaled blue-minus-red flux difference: 2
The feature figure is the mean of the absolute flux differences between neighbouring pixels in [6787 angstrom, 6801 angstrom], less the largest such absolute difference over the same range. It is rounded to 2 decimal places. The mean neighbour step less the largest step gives -0.63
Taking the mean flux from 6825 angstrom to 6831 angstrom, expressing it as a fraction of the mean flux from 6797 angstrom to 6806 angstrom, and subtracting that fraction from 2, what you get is 0.88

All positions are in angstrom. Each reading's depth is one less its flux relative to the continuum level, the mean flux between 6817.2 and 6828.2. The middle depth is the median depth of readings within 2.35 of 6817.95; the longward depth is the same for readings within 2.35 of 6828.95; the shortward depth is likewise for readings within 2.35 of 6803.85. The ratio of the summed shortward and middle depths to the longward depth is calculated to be -2.9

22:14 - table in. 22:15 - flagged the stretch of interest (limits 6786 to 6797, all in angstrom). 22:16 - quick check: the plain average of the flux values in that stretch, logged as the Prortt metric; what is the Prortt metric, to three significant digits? 5.02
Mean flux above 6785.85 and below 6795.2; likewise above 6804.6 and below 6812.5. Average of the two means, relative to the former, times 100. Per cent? 100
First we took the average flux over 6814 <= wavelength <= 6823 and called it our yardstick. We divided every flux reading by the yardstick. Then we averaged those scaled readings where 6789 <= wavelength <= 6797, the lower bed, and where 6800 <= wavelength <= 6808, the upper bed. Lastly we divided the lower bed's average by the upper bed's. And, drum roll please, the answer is 1.02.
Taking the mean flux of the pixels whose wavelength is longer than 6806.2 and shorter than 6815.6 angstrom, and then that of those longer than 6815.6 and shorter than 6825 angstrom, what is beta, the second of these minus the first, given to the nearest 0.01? -0.03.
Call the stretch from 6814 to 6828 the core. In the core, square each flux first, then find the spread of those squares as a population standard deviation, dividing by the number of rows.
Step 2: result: 5.4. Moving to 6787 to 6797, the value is 2.9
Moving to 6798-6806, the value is 4.4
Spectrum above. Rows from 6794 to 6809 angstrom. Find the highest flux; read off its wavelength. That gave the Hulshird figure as 6796.02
